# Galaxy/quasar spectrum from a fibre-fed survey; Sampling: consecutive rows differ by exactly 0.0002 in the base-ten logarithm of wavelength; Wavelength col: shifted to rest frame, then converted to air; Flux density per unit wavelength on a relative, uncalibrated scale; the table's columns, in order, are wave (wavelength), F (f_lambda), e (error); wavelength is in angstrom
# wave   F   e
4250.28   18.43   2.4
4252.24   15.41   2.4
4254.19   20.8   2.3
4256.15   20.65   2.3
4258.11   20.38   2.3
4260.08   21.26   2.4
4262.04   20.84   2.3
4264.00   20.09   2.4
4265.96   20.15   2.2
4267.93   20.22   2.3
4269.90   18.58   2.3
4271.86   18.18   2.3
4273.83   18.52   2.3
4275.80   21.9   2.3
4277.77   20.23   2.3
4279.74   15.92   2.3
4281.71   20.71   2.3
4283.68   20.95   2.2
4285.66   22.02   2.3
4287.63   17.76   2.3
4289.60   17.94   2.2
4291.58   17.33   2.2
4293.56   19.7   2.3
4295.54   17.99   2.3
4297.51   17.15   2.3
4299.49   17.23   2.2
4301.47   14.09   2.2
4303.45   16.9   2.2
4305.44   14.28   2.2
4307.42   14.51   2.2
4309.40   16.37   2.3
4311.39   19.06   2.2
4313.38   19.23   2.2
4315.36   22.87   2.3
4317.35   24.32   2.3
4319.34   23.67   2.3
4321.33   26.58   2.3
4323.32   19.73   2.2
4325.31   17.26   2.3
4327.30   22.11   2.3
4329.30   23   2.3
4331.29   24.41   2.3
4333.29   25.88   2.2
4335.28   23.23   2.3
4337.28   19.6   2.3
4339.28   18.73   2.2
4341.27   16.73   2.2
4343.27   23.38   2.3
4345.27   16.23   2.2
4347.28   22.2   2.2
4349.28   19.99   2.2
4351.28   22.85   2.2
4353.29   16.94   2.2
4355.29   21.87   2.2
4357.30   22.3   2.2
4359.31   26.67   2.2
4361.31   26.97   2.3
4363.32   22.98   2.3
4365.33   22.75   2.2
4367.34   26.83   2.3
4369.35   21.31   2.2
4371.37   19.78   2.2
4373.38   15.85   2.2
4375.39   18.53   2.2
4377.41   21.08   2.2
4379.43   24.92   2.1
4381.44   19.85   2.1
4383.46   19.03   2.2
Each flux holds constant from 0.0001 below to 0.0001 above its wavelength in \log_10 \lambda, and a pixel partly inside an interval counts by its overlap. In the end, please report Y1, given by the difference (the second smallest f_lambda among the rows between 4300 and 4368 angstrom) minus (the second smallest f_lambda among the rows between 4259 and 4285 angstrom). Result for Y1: -3.9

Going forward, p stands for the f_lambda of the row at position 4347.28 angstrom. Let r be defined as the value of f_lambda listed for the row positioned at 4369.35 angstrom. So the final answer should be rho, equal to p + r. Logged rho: 43.5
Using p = 22.2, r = 21.31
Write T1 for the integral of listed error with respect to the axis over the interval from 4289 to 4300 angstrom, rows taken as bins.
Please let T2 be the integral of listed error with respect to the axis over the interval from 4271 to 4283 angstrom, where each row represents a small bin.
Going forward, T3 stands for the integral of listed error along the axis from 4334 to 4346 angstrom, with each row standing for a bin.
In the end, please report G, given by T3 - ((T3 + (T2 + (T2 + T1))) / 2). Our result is -26.5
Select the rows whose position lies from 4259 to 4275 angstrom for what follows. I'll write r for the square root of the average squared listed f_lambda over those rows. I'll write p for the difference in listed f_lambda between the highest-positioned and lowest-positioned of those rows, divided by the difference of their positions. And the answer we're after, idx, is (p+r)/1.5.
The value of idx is 13.0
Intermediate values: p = -0.2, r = 19.8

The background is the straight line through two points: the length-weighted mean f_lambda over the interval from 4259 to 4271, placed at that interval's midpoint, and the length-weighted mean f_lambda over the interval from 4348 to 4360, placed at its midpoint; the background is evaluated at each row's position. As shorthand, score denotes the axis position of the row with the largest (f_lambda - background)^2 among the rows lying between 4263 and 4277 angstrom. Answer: 4271.86 angstrom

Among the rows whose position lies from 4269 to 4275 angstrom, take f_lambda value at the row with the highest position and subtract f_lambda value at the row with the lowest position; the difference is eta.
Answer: -0.1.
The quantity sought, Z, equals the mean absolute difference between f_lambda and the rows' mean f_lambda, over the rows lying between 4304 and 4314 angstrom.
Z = 1.96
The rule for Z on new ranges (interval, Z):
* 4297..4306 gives 1.40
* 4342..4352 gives 2.26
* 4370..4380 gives 2.37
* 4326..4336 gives 1.14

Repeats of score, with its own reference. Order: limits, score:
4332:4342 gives 4341.27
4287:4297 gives 4291.58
